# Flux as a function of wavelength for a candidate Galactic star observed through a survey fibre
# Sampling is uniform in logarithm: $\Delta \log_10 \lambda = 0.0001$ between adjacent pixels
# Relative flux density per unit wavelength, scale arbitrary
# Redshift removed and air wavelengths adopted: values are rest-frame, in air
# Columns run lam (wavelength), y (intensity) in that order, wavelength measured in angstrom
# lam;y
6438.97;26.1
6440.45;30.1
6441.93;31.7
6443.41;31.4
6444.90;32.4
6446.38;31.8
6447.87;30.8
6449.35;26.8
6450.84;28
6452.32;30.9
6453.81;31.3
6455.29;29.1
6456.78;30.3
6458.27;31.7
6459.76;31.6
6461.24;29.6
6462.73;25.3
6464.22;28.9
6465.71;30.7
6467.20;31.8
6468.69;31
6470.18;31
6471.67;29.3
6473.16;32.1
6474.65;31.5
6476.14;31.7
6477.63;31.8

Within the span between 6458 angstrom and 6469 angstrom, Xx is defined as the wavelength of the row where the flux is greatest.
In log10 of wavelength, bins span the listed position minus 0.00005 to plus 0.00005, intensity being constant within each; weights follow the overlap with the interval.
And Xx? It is 6467.20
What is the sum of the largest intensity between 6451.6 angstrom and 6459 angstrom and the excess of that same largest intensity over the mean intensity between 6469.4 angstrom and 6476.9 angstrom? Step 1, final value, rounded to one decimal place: 32.3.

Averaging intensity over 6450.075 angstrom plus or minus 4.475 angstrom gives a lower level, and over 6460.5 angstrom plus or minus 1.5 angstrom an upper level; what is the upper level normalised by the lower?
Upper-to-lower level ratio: 1.02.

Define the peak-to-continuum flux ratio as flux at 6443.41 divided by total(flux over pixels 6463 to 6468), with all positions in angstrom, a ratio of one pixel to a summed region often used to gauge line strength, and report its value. 0.34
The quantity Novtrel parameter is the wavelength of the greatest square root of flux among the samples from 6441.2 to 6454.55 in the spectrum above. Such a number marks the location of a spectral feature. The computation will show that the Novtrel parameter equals 6444.90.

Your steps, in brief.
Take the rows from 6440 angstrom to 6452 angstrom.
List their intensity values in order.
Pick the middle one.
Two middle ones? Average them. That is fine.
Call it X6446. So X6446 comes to 31.1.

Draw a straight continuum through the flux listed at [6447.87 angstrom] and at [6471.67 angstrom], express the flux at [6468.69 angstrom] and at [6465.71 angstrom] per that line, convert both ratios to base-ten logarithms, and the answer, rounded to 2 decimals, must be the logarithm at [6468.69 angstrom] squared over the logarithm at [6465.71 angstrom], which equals 0.03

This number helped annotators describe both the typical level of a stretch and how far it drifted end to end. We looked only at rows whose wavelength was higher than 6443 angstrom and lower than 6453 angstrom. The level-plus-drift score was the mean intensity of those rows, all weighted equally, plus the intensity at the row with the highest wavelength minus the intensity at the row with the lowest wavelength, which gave 29.8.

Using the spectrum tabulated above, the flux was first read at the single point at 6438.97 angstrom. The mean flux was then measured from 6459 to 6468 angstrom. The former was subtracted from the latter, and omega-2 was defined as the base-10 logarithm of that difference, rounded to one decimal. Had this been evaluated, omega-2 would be 0.6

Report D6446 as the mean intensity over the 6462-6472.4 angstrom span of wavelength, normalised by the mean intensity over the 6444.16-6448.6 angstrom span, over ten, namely 0.094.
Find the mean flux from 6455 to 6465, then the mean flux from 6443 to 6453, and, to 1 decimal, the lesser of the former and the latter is 29.5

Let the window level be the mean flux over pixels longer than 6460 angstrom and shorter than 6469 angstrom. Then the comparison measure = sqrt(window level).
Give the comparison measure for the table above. 5.44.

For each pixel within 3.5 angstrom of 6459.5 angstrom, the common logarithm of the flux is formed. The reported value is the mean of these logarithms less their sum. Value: -6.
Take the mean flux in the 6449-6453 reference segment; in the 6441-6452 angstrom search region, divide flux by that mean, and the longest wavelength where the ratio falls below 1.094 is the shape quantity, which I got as 6450.84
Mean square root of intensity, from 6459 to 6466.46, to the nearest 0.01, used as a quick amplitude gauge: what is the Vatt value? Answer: 5.40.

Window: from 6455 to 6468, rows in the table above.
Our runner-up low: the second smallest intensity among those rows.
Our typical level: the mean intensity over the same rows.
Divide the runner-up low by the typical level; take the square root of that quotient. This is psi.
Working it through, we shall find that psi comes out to 0.983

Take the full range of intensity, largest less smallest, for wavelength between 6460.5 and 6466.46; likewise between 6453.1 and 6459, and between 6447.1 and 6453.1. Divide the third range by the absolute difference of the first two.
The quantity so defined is 1.5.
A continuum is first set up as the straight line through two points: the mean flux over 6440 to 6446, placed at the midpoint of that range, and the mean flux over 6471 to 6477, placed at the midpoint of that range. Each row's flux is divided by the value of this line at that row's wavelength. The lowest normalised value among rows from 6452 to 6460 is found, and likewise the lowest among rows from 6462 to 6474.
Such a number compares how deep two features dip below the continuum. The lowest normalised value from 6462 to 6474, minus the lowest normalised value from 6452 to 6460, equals -0.12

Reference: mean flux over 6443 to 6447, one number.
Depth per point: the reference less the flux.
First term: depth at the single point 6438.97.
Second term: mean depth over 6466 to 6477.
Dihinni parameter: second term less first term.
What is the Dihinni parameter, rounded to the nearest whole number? -5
